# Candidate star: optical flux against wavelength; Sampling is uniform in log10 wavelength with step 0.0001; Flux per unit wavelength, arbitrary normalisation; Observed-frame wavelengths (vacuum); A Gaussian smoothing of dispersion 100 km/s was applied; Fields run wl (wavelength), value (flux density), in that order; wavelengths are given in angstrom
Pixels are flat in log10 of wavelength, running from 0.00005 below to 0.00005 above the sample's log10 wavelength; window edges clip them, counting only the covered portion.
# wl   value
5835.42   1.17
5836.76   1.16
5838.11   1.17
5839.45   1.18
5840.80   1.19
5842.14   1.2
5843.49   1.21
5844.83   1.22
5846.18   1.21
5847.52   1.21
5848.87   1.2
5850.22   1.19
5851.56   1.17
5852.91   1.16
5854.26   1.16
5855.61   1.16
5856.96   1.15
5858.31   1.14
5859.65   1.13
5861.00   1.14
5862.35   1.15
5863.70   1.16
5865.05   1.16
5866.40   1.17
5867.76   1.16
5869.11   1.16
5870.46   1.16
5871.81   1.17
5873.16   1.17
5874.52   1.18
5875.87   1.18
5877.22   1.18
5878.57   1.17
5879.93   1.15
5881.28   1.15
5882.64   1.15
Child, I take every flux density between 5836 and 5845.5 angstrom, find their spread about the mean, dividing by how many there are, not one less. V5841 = 0.020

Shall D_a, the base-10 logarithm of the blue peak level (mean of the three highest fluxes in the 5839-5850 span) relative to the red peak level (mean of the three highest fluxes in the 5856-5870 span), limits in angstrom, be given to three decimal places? 0.018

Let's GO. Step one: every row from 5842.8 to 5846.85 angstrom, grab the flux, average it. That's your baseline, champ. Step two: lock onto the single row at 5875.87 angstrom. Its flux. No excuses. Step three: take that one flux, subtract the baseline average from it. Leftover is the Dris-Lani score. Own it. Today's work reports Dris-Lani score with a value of -0.033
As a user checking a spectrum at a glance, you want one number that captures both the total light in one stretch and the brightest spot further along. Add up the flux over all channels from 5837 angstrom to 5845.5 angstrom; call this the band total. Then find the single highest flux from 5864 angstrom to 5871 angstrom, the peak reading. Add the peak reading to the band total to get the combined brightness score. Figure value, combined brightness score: 8.3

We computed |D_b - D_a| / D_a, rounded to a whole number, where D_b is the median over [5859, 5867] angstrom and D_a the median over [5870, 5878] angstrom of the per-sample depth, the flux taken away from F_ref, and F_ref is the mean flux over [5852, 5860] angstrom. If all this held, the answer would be -1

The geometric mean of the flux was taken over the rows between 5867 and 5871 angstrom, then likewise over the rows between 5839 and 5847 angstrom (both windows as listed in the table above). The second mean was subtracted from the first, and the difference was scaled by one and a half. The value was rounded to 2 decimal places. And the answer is -0.06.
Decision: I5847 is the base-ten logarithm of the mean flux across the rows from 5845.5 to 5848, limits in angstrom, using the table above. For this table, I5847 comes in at 0.083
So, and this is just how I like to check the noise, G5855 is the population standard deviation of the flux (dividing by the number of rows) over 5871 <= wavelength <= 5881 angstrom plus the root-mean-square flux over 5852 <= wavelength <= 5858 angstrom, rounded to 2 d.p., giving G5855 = 1.17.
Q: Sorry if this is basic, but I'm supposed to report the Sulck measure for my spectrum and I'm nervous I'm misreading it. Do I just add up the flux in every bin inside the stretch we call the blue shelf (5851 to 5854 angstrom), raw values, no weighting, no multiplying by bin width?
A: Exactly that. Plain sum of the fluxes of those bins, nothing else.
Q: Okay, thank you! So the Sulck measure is 2.33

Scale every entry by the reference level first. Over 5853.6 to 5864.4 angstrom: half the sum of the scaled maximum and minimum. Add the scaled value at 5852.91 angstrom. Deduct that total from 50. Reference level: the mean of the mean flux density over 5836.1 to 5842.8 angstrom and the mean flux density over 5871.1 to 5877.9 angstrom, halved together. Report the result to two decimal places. 48.04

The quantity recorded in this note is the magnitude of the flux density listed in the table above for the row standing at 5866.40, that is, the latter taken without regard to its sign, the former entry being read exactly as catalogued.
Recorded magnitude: 1.17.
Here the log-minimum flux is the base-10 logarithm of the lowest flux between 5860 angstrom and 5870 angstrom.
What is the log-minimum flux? 0.057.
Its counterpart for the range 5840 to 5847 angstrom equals 0.076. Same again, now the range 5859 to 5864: 0.053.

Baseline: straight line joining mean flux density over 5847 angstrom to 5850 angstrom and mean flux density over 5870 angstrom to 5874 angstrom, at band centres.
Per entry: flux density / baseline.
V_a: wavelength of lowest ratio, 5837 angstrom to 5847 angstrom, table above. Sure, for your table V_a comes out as 5838.11 angstrom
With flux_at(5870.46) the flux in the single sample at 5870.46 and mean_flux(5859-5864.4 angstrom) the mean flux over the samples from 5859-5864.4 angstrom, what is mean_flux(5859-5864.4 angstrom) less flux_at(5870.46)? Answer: -0.015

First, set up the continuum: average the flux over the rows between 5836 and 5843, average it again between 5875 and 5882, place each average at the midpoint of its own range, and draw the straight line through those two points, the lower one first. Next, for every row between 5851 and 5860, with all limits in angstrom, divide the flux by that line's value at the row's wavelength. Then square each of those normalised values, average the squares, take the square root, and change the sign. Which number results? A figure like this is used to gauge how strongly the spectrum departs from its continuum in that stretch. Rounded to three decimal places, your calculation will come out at -0.982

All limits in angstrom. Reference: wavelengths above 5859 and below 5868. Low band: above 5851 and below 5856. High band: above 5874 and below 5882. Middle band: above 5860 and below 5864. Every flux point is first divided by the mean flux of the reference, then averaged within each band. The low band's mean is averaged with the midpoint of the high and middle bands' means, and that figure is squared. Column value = 1.01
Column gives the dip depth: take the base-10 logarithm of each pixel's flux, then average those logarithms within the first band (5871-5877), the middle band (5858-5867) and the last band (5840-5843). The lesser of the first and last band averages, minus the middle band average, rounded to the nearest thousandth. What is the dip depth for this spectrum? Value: 0.009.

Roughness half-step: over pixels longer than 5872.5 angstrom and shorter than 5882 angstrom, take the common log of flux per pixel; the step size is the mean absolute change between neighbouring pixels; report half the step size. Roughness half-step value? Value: 0.0012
